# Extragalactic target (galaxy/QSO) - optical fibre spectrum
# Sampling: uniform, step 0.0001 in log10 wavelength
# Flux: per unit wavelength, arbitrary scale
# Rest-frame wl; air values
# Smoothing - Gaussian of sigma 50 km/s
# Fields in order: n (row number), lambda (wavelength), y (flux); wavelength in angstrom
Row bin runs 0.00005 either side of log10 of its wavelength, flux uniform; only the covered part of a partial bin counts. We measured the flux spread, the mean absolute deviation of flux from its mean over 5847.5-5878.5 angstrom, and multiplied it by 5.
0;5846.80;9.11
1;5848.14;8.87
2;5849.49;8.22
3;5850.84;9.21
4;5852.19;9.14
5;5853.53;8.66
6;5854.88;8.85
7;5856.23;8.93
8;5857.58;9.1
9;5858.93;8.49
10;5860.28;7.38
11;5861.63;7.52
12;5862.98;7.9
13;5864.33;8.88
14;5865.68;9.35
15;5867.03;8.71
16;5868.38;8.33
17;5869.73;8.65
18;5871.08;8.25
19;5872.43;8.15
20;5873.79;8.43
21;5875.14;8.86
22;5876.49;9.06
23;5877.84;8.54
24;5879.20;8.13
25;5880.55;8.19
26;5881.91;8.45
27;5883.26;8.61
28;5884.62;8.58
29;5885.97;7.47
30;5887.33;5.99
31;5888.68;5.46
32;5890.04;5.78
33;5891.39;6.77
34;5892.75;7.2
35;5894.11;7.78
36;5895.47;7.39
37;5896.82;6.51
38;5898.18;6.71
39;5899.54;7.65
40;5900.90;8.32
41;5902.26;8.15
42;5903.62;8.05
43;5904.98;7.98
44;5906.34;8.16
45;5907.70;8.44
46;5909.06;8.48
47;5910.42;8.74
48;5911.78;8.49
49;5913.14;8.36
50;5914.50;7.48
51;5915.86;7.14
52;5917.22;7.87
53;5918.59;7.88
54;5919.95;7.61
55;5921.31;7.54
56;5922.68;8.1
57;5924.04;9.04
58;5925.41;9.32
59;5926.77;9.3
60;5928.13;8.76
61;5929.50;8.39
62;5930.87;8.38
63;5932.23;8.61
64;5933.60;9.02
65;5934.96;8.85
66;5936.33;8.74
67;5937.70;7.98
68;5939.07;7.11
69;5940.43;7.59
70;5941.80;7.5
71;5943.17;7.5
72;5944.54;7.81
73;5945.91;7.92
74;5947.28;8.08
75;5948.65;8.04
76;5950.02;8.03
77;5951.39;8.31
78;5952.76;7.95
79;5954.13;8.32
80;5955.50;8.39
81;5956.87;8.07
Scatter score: 2.0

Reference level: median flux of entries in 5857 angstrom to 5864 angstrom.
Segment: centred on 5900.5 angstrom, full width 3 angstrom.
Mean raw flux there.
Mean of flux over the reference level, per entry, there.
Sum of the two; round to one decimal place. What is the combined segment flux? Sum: 9.0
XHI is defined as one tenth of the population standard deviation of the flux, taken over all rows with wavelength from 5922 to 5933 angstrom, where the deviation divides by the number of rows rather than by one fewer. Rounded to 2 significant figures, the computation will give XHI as 0.042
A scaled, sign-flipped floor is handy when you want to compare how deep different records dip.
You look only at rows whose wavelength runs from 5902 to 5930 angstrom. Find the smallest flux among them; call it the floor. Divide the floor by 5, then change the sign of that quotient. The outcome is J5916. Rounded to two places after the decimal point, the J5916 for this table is -1.43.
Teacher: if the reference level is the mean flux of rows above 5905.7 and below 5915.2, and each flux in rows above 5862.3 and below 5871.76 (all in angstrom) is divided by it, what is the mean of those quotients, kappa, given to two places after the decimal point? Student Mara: 1.03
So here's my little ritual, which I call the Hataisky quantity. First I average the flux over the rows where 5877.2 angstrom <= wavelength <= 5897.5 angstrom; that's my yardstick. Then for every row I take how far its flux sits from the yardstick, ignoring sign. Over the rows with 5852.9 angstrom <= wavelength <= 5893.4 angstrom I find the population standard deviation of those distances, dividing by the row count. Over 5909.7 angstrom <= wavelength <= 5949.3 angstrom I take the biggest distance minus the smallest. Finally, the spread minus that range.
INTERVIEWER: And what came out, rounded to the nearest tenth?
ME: -1.3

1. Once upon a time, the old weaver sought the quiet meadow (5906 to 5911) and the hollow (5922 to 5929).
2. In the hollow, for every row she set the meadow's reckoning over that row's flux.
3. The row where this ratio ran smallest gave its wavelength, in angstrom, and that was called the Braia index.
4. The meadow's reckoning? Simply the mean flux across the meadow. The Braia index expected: 5925.41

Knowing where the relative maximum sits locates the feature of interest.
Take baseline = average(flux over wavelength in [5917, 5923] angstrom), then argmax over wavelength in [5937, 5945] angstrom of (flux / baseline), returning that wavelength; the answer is 5937.70 angstrom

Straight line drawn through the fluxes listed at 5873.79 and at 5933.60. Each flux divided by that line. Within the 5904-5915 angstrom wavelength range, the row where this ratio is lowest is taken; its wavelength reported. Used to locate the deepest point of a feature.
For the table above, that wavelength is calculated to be 5914.50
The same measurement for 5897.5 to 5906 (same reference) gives 5898.18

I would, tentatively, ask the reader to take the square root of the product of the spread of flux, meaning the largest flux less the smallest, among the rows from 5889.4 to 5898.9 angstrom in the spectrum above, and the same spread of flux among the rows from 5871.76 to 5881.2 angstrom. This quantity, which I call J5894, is 1.4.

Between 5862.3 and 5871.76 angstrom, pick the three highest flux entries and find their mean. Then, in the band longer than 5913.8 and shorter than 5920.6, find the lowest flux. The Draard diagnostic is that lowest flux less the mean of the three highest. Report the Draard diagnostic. -1.8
